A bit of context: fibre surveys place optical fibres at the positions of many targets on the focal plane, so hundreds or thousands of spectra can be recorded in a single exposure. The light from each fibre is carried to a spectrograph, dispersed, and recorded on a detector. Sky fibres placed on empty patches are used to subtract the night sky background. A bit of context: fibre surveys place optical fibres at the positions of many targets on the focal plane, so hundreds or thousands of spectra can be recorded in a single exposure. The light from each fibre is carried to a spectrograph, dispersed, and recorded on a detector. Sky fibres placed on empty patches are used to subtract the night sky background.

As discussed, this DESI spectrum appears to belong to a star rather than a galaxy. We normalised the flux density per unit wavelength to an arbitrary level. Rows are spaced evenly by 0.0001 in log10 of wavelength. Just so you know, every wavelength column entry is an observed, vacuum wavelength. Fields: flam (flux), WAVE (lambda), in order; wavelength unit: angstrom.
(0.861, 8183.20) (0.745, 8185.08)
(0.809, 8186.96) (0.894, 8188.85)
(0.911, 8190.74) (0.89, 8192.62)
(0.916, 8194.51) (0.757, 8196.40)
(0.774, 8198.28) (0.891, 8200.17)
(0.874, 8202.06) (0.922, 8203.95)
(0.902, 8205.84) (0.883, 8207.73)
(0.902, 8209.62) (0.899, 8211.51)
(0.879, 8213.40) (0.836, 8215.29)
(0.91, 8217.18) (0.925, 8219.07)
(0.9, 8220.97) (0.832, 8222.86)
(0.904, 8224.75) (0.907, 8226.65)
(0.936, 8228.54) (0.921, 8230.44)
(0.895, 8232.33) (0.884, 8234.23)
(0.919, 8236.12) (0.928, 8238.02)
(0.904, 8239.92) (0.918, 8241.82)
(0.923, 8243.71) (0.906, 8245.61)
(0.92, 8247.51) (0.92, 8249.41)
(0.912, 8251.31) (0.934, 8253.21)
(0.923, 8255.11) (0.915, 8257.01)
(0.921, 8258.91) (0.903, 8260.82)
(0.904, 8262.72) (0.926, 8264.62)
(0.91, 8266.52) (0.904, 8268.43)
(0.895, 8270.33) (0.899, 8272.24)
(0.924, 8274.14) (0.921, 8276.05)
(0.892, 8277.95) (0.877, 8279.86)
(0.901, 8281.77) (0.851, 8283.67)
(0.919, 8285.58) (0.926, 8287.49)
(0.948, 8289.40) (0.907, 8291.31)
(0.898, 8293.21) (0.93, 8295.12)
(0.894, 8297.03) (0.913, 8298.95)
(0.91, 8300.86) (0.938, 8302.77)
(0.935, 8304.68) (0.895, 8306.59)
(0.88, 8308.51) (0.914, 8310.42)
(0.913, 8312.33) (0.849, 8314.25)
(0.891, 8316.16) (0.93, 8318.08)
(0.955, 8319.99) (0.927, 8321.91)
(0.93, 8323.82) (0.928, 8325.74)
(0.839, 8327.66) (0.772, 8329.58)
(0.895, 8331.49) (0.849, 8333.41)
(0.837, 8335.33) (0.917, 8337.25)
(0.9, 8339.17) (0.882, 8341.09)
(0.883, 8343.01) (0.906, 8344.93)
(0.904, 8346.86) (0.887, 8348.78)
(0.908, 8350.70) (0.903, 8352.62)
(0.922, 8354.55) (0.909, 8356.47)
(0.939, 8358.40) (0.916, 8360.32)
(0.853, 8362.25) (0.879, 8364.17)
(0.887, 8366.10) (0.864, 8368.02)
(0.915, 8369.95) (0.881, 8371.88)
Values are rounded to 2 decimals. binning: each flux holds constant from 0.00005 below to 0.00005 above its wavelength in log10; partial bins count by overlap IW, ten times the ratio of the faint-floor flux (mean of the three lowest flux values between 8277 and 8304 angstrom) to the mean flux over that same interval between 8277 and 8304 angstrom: 9.62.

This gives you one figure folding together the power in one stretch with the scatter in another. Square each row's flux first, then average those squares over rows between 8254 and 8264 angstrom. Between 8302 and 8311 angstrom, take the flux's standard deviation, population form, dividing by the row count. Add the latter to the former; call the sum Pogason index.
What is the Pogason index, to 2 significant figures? 0.86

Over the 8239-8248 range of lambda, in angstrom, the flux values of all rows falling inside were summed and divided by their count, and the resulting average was 0.914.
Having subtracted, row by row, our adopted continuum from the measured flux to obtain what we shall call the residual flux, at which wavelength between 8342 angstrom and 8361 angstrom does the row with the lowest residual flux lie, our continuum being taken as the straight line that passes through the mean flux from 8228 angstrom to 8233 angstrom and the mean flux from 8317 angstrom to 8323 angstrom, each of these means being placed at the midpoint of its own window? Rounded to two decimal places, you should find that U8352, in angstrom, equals 8343.01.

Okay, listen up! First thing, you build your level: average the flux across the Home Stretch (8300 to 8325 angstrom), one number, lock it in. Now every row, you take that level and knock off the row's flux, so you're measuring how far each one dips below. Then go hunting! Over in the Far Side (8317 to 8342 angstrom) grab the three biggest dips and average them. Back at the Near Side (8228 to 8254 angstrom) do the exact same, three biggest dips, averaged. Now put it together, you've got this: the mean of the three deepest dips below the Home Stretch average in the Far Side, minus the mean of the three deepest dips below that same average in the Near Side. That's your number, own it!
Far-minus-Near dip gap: 0.08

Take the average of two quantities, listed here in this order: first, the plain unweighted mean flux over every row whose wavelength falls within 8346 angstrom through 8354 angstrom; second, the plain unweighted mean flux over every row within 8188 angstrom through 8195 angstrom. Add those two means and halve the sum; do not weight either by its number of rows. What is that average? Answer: 0.902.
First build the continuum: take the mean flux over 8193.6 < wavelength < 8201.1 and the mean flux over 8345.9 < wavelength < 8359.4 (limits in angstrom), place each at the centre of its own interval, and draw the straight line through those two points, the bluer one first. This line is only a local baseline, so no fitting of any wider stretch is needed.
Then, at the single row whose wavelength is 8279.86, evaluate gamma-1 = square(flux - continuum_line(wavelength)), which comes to 0.0000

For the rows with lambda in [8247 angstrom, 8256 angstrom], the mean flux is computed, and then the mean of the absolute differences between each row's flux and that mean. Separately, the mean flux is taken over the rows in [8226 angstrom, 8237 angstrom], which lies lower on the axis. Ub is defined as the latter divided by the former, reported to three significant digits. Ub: 170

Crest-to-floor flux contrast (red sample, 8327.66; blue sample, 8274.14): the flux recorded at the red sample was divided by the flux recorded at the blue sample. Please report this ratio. 0.91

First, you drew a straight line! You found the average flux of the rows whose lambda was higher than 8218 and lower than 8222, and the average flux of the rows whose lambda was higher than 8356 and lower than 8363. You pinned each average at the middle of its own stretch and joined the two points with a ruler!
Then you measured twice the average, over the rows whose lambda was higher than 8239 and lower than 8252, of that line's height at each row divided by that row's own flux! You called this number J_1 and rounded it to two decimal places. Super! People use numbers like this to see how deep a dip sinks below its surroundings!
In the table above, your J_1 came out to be 1.99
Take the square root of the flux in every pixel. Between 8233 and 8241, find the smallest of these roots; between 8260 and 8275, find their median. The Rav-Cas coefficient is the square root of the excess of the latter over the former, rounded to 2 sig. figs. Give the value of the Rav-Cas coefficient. 0.10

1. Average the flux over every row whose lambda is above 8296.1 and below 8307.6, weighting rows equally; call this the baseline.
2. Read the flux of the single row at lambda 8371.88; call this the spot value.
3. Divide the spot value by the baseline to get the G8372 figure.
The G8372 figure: 0.96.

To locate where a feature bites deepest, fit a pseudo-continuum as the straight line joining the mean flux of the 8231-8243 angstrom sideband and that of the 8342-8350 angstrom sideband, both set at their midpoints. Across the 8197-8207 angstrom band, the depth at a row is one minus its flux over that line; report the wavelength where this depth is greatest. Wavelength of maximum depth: 8198.28 angstrom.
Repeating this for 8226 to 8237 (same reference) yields 8234.23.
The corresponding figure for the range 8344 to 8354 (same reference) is 8348.78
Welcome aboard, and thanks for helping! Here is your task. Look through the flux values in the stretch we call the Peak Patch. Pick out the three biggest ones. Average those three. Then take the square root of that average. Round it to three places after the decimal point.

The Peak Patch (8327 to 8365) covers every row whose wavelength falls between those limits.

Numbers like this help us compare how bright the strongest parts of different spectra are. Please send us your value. 0.962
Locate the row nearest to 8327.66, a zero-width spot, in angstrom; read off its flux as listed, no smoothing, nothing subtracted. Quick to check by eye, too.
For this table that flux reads 0.839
